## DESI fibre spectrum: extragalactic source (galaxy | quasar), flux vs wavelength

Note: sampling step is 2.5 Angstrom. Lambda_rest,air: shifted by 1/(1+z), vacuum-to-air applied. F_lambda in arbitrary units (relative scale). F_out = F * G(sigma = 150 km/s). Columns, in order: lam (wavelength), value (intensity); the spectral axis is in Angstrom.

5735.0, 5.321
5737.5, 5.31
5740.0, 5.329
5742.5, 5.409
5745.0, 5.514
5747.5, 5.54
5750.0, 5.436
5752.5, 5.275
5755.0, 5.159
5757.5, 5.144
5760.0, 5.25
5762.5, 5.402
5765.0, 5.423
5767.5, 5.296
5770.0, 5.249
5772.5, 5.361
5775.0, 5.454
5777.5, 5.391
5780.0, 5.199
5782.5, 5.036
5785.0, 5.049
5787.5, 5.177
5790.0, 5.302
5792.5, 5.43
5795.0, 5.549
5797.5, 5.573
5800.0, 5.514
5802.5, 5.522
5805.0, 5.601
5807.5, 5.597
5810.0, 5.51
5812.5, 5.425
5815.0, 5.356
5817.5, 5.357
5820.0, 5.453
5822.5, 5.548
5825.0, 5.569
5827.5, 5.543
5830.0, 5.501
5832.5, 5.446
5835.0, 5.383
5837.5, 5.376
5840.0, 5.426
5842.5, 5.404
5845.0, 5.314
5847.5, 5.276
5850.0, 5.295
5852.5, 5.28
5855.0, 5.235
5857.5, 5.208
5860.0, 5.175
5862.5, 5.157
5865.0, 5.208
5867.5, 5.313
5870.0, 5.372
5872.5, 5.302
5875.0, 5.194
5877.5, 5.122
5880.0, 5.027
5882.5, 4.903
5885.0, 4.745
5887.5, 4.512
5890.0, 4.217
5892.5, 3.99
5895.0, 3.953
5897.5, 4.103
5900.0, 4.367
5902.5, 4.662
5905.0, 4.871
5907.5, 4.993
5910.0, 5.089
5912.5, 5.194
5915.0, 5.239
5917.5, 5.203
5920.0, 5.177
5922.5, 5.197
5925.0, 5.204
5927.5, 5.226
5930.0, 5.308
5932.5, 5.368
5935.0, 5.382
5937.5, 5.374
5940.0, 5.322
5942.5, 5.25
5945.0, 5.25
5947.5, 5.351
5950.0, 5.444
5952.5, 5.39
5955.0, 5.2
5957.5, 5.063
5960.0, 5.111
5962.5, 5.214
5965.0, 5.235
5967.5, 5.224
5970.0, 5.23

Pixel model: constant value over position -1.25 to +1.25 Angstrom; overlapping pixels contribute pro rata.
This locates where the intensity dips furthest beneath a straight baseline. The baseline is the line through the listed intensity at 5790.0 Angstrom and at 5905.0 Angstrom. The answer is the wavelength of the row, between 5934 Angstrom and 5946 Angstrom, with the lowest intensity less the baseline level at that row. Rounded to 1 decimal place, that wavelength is 5942.5 Angstrom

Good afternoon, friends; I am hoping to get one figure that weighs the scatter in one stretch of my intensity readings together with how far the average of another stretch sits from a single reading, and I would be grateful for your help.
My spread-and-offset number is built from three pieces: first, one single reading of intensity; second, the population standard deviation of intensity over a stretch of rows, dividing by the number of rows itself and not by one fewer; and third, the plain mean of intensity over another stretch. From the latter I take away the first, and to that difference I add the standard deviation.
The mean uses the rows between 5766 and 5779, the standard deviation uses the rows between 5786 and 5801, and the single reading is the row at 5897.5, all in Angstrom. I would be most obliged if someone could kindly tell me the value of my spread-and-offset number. 1.4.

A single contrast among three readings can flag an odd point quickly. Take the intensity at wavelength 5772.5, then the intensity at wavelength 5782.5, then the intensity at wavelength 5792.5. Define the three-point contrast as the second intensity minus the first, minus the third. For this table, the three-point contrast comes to -5.8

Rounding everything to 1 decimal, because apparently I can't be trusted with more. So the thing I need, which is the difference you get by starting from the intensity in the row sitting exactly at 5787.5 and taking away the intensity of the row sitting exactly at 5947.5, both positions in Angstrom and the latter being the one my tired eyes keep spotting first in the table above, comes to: -0.2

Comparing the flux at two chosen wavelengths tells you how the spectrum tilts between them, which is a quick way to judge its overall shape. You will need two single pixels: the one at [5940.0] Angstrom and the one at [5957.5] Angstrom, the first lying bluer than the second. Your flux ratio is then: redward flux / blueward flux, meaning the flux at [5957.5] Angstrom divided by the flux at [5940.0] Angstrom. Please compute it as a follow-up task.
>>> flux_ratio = 0.95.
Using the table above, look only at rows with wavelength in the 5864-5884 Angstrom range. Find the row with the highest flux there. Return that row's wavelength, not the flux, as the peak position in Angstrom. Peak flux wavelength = 5870.0 Angstrom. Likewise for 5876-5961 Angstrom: 5950.0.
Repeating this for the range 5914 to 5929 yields 5915.0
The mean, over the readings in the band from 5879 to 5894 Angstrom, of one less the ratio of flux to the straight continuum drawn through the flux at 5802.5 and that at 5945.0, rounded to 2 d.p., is 0.15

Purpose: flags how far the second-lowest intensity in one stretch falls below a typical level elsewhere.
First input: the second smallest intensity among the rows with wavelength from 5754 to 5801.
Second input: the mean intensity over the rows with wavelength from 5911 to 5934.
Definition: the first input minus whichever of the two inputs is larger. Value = -0.19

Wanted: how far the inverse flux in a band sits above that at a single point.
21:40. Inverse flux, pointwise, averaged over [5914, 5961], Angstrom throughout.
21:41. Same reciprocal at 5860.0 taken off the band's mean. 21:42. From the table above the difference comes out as -0.0033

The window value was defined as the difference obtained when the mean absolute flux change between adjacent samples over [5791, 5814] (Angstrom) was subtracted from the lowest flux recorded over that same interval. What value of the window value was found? 5.4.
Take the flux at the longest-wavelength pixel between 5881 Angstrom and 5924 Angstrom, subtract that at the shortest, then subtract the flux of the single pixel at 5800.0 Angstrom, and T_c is -5.2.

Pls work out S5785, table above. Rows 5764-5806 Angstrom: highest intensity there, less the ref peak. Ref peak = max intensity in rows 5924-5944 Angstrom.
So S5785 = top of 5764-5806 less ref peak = 0.22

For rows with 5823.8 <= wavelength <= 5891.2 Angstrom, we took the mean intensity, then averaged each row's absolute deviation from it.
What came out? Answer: 0.21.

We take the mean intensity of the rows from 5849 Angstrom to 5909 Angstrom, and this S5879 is 4.88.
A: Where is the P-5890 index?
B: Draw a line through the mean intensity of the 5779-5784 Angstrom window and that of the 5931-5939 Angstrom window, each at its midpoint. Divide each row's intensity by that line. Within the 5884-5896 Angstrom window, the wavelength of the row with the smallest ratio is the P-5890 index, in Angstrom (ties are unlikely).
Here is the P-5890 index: 5895.0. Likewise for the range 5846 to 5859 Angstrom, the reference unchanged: 5857.5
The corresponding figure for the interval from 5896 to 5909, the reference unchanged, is 5897.5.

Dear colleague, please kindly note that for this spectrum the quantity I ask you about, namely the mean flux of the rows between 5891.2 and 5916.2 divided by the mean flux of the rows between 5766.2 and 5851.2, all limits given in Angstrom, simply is 0.86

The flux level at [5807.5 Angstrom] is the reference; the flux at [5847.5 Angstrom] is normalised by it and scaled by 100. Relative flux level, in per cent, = 94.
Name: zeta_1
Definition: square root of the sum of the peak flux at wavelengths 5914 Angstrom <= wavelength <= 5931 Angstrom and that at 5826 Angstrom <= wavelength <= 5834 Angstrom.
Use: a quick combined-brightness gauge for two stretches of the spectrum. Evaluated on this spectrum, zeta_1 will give 3.29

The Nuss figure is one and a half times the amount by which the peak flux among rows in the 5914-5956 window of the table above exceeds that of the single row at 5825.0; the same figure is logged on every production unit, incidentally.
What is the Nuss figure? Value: -0.2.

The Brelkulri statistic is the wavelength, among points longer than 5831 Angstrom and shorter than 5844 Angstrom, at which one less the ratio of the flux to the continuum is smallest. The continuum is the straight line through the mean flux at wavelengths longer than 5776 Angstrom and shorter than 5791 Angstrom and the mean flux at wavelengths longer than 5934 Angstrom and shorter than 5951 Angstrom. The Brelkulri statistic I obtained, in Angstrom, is 5832.5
